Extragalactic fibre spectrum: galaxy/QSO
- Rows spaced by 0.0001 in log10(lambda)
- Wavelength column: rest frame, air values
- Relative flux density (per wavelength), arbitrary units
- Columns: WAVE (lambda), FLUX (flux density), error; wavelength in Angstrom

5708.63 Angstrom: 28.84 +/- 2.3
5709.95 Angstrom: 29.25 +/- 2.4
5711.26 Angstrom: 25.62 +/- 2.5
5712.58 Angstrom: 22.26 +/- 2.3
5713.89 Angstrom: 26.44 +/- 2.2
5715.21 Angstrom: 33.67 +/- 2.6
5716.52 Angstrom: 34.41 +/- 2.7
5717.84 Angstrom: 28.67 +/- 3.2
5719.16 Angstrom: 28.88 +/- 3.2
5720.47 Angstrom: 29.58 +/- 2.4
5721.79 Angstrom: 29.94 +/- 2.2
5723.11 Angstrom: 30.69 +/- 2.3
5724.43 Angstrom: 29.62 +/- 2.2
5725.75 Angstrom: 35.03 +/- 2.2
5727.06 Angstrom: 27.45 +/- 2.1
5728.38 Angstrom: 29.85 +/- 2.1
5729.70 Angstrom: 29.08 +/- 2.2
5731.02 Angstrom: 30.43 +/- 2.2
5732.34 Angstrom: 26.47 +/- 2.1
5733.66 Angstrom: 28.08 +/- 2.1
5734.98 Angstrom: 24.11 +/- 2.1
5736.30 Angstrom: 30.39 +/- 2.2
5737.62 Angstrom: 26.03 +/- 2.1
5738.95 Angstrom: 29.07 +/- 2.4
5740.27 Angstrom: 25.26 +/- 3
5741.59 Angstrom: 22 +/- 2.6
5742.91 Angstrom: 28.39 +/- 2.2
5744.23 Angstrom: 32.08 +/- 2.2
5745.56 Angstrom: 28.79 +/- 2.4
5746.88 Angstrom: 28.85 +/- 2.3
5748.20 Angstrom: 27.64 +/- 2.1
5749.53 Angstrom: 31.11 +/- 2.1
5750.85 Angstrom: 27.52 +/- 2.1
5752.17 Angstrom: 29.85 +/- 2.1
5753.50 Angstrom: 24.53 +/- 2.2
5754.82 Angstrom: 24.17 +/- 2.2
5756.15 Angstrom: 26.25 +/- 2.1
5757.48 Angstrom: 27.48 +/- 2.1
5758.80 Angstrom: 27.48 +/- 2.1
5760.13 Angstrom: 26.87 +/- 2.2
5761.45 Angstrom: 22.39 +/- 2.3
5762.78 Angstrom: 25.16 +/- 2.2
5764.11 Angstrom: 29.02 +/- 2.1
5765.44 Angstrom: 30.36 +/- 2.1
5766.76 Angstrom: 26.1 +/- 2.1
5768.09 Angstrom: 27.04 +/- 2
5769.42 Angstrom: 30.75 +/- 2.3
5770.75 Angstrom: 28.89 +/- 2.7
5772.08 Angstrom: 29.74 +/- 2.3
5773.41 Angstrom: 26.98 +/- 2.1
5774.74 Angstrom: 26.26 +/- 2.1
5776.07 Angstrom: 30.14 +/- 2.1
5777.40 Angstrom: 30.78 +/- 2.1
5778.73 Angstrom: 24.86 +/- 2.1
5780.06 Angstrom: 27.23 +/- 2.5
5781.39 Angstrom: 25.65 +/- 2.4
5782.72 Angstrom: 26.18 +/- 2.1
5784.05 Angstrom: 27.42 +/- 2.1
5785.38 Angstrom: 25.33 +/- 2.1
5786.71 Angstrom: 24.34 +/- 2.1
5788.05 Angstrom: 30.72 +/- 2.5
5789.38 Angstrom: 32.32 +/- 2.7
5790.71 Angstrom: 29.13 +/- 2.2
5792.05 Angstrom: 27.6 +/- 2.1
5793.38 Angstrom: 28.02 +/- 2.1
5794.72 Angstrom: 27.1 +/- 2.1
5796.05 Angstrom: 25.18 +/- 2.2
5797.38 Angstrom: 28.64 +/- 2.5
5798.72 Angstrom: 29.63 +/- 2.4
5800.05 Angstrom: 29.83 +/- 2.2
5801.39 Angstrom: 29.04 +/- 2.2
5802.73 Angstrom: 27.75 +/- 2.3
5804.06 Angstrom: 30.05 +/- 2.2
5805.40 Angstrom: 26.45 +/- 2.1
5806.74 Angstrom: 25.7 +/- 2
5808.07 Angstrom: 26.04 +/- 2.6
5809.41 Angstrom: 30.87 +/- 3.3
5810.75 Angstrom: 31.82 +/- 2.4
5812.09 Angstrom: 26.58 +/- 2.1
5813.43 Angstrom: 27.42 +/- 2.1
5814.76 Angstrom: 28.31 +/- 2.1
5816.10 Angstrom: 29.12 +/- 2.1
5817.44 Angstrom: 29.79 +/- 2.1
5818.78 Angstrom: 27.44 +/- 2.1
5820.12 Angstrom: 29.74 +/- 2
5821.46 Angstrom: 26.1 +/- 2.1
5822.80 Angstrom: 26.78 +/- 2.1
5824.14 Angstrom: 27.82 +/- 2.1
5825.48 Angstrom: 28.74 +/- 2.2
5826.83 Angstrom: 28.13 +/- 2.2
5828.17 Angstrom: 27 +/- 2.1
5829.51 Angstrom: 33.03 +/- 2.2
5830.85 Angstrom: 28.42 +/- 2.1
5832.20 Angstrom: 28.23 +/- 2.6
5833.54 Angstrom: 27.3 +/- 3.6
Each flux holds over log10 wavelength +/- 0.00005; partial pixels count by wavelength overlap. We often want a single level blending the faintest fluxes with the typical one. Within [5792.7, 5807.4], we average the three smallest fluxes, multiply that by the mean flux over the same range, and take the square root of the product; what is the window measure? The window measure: 26.8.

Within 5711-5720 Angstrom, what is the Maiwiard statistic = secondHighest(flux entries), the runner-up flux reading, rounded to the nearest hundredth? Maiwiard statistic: 33.67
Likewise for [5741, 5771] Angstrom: 31.11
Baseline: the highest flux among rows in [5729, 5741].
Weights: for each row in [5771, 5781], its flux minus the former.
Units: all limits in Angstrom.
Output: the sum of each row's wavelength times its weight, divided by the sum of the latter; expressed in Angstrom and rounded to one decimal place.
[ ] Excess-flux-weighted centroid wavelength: 5776.6 Angstrom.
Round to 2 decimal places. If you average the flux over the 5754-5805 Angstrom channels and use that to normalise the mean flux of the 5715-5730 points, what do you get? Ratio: 1.10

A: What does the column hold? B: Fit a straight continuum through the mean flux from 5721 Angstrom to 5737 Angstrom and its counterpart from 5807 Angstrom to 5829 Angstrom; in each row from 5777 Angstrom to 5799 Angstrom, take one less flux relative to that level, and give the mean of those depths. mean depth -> 0.03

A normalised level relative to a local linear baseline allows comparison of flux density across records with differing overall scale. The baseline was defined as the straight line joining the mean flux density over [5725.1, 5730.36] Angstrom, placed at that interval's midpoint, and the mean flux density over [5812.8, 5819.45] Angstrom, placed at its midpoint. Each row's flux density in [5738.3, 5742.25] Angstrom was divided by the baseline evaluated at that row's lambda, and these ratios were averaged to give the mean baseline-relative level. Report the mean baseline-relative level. 0.85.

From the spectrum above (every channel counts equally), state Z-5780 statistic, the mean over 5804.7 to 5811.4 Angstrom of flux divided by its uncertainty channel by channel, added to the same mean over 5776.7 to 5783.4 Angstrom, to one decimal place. 23.7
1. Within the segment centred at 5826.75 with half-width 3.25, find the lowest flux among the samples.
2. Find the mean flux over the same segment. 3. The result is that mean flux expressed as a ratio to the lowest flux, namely 1.07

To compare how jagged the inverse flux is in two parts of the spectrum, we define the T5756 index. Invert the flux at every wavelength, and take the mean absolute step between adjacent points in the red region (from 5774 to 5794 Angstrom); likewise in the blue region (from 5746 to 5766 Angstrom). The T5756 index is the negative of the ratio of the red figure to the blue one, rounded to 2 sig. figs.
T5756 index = -0.93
